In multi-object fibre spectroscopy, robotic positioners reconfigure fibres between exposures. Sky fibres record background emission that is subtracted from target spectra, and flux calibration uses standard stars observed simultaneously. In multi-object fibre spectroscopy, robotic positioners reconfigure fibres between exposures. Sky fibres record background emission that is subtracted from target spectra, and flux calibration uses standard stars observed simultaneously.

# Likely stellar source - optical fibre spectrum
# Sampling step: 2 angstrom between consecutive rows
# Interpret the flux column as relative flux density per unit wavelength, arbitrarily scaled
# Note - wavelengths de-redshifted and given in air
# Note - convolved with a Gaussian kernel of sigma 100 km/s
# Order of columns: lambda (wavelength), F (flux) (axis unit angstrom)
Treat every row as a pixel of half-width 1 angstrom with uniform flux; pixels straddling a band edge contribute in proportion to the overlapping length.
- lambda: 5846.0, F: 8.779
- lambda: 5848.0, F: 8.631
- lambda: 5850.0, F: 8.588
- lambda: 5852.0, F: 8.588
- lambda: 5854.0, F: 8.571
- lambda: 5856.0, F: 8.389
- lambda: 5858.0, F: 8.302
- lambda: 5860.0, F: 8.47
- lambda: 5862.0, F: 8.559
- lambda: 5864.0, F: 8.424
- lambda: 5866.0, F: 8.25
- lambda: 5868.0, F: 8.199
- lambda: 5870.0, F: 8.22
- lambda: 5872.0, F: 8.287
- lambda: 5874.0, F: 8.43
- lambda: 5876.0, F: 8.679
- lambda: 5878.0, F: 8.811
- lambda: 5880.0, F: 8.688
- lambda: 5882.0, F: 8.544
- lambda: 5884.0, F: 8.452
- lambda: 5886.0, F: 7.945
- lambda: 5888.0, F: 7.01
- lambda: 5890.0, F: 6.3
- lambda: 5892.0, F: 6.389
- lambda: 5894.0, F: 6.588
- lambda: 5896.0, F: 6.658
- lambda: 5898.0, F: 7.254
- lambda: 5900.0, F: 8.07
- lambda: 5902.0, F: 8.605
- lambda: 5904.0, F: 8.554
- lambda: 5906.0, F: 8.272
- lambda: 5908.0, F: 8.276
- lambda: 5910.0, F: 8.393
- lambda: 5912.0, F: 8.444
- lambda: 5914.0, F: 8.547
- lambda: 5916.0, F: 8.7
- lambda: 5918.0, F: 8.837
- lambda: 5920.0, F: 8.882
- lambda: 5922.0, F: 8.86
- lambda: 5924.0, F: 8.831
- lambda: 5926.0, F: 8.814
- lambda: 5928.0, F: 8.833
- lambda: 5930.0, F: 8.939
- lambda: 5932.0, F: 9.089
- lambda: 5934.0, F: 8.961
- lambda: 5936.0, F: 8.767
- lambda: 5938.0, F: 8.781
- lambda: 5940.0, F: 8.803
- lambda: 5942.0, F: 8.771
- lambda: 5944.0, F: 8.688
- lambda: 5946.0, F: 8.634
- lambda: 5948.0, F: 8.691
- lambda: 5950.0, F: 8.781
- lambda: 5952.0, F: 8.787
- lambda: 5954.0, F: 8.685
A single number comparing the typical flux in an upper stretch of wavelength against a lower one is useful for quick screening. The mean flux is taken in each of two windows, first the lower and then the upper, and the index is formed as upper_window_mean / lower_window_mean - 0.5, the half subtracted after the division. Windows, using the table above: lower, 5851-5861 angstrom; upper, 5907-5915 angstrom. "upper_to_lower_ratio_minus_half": 0.49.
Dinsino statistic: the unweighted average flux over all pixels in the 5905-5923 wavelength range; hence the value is 8.58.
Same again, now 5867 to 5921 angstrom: 8.08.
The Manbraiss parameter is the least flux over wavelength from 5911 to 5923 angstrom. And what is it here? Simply 8.444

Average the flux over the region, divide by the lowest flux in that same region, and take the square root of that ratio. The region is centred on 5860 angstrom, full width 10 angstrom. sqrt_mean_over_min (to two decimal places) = 1.01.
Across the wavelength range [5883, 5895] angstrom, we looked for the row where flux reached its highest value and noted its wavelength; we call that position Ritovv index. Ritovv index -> 5884.0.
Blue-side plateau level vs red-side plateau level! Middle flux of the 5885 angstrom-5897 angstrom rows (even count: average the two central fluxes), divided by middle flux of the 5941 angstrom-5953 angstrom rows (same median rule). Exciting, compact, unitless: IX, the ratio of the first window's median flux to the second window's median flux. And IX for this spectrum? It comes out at 0.76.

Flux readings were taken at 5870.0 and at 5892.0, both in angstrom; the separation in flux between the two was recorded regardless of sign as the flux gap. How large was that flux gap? 1.83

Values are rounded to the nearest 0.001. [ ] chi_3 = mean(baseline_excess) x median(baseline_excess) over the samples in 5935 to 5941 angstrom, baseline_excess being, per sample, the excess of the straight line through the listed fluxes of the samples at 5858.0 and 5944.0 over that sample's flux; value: 0.015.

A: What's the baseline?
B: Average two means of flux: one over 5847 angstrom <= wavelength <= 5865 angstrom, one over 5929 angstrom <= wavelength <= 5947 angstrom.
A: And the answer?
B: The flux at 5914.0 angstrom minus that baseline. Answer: -0.1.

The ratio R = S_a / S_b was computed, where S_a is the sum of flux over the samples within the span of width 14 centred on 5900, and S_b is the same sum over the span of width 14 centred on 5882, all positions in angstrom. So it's 0.93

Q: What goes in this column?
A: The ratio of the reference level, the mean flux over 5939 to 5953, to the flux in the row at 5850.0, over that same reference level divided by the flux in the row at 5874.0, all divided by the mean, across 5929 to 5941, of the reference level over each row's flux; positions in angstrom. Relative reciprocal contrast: 1.00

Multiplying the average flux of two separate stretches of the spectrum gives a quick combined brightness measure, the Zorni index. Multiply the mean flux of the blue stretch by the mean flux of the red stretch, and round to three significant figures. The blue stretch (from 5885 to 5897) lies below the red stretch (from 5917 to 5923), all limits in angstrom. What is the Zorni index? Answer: 60.4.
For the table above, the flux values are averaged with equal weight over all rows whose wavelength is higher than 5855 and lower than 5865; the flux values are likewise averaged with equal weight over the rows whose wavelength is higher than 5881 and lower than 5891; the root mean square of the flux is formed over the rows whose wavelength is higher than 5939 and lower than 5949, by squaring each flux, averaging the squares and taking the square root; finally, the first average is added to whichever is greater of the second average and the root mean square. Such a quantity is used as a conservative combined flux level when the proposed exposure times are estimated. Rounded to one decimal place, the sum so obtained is 17.1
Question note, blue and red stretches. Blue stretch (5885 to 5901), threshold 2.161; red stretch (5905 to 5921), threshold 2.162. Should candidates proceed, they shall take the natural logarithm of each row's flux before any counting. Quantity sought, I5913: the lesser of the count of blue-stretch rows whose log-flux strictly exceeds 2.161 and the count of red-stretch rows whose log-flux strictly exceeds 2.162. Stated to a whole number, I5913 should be 0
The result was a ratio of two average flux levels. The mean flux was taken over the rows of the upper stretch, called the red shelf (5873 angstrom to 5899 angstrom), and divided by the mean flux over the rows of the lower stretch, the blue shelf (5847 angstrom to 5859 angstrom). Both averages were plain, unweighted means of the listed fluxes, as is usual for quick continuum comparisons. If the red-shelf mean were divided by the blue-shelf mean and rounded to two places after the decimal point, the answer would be 0.90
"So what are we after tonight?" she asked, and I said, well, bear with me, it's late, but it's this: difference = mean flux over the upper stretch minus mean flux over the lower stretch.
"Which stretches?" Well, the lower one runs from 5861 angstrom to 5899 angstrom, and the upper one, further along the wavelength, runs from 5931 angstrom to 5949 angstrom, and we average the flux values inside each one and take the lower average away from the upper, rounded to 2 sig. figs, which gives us 0.92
